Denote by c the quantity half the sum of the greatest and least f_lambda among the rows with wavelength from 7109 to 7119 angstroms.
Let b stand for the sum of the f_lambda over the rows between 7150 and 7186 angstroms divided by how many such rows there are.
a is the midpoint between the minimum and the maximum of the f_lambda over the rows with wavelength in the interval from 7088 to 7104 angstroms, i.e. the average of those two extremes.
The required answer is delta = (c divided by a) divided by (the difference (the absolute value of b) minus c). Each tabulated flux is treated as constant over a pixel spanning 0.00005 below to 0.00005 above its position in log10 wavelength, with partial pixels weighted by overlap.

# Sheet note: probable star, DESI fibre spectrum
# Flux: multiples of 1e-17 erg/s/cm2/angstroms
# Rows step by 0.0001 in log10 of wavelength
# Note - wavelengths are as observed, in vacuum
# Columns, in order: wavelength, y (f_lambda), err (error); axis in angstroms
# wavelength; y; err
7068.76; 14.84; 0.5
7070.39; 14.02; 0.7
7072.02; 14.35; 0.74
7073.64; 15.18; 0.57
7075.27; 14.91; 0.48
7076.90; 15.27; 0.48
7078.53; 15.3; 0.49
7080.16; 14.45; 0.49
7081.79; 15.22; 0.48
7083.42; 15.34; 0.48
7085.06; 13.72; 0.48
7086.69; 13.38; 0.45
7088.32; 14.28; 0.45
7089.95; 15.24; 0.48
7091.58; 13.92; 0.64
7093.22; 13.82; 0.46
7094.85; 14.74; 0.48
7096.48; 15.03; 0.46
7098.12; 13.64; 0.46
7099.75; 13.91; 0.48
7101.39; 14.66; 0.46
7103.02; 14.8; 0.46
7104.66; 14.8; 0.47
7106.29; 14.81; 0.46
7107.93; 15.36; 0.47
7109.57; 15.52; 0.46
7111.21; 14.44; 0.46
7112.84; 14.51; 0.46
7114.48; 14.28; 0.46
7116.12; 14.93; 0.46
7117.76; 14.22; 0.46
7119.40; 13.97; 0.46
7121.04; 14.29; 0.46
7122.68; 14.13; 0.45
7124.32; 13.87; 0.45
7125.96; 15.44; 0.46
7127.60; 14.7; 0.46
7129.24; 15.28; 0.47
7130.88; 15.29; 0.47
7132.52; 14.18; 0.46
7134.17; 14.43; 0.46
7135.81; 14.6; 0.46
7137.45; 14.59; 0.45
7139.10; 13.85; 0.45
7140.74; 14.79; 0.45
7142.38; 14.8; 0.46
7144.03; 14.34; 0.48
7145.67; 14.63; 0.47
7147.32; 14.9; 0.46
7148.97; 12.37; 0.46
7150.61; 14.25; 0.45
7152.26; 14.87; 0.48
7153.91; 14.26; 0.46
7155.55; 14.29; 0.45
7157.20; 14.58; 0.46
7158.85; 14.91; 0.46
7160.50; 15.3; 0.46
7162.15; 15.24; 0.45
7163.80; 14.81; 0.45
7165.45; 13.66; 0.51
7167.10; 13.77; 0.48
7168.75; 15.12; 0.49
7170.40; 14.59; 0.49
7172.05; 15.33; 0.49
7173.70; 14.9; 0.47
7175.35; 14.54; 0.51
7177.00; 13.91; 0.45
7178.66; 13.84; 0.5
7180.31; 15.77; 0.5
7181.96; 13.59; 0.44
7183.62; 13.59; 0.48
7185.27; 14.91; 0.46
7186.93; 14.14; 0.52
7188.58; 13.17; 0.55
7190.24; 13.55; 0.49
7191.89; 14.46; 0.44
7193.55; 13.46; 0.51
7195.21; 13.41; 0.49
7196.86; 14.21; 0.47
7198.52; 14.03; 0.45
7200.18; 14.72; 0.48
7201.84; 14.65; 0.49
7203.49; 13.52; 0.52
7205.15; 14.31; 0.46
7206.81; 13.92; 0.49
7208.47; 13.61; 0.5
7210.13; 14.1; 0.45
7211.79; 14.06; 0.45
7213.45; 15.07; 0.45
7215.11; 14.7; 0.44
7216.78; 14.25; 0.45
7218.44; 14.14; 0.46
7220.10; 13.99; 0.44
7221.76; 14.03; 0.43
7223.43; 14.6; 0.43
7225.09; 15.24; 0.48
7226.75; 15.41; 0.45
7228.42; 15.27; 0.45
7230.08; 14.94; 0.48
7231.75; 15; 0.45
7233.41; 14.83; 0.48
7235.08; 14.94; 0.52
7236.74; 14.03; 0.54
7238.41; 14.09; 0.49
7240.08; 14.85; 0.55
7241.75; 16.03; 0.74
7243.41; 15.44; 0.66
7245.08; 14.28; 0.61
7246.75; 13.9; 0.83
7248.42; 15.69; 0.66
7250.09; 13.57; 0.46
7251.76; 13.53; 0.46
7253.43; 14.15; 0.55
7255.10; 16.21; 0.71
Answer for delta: -3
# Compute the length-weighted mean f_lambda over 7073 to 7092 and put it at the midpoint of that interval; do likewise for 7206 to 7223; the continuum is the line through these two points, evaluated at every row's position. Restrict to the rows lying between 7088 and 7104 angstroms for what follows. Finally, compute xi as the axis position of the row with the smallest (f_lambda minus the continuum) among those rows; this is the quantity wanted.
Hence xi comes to 7098.12 angstroms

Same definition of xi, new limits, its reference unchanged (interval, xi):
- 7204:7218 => 7208.47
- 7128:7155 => 7148.97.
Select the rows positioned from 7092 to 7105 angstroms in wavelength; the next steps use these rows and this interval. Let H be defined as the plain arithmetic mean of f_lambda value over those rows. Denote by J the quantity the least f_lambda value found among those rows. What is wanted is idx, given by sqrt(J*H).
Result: 14.03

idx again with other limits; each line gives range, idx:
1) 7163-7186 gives 14.01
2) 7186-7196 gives 13.43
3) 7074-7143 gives 13.97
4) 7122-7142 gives 14.22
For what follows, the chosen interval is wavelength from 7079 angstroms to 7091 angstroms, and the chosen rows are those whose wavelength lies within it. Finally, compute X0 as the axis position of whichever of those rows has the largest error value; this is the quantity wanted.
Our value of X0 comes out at 7080.16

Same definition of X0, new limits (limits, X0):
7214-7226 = 7225.09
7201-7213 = 7203.49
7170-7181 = 7175.35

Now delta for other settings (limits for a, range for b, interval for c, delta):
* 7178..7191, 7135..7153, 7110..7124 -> -11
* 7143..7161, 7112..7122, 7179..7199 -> -10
